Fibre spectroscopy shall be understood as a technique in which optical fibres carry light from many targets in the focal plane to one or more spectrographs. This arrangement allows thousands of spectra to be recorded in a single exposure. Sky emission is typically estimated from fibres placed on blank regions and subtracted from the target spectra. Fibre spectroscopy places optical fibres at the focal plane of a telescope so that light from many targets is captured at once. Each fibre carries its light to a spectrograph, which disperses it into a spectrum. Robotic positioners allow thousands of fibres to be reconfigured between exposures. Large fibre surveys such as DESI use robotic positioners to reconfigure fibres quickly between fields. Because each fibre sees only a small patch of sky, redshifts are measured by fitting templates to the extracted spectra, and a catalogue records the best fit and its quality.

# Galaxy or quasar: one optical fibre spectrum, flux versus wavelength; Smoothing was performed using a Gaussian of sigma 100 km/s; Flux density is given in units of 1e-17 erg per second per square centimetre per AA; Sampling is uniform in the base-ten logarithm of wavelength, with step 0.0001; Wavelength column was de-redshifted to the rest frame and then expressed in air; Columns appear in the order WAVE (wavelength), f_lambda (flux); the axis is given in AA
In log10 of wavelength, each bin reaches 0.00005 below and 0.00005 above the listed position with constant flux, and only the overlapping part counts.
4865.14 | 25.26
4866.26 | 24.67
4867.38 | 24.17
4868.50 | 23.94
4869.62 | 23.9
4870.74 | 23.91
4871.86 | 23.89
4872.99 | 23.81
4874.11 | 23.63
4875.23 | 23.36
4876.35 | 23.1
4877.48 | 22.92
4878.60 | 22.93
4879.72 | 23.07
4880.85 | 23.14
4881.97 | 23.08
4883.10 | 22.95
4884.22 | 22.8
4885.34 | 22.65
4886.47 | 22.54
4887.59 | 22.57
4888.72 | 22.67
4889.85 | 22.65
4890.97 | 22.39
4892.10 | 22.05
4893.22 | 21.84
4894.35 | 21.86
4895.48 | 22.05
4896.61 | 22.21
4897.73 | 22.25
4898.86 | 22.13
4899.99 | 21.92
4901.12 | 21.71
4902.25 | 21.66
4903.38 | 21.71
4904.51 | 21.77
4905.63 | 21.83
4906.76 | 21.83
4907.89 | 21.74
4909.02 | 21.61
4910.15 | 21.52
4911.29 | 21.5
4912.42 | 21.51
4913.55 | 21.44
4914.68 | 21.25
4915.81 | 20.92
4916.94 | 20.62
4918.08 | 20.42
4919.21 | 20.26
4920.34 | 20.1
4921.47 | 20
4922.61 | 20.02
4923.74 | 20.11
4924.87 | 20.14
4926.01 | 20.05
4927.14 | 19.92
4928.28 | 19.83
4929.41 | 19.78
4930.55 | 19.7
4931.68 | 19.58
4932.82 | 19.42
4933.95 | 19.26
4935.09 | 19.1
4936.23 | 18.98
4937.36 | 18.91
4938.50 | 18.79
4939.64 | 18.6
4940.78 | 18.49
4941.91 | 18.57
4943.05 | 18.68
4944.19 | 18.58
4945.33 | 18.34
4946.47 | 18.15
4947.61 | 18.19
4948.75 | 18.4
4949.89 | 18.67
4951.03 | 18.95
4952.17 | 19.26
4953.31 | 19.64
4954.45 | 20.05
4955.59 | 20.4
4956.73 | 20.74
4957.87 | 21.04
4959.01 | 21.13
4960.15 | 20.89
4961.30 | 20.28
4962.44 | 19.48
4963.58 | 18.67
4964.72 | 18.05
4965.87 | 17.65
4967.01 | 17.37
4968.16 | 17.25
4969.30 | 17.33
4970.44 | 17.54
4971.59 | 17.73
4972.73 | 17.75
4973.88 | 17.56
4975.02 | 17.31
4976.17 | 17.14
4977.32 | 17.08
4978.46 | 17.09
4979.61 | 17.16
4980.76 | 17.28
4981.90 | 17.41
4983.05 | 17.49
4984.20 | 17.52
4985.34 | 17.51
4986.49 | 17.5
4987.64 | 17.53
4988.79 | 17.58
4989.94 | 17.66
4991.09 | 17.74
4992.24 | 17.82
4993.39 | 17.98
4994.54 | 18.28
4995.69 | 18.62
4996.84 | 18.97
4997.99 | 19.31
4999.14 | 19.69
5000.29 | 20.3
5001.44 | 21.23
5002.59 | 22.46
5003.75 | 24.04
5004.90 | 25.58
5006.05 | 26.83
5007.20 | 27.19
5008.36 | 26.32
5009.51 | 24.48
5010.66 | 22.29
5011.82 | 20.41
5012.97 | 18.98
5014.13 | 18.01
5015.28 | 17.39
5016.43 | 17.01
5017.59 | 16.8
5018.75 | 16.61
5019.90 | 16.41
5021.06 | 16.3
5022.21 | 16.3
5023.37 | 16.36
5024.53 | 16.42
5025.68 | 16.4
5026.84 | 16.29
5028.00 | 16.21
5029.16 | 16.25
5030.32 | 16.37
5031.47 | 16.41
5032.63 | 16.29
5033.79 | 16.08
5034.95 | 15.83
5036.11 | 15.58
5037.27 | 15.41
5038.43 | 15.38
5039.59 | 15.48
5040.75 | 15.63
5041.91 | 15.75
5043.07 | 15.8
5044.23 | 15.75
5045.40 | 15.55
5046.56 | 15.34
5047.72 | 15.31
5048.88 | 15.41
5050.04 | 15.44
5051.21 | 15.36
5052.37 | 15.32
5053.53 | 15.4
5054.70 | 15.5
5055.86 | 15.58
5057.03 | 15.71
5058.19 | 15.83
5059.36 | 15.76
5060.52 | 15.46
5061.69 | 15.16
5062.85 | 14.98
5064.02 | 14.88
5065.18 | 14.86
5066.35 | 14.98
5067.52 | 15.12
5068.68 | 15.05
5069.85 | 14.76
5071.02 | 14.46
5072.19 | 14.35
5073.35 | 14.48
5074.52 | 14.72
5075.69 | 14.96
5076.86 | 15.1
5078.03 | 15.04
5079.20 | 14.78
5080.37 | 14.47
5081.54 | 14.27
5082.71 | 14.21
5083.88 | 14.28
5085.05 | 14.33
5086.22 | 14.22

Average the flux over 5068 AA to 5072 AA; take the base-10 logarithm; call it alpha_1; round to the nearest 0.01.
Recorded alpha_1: 1.17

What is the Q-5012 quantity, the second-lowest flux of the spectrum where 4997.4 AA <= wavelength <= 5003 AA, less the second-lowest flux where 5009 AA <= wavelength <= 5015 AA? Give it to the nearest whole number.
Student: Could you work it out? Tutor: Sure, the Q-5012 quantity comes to 1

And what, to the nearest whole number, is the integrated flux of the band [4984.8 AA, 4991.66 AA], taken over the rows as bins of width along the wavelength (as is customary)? 121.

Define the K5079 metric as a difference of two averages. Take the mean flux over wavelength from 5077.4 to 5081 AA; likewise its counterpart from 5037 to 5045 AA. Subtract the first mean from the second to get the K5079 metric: 0.8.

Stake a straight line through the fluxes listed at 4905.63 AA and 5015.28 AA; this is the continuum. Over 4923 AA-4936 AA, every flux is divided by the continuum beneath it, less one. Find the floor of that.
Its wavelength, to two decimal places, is 4935.09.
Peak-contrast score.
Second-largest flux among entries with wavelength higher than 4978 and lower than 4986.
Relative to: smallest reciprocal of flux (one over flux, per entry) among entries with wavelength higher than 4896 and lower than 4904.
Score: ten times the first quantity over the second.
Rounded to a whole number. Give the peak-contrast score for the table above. 3896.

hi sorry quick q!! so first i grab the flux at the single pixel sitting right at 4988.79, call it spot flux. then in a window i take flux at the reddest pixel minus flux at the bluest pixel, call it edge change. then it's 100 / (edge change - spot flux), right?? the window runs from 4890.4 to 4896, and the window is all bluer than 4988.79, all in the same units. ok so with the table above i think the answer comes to -5.6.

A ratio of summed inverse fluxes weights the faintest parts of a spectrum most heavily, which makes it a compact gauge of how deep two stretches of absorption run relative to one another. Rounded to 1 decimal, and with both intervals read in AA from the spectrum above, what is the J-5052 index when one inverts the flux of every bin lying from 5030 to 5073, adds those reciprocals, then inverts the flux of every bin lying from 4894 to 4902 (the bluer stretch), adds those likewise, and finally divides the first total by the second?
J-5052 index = 7.5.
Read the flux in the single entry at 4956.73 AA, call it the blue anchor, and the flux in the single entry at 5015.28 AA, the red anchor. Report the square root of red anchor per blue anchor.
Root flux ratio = 0.92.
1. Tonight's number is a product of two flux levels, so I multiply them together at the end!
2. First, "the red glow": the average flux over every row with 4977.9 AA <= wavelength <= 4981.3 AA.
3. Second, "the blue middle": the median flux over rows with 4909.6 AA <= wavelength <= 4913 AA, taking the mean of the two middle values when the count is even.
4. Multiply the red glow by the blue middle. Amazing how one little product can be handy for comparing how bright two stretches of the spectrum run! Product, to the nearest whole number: 369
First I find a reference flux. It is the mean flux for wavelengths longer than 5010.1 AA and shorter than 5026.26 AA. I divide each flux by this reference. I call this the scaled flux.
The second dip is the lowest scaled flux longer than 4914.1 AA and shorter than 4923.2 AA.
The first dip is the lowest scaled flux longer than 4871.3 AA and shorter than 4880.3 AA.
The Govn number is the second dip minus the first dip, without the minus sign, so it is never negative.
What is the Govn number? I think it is 0.17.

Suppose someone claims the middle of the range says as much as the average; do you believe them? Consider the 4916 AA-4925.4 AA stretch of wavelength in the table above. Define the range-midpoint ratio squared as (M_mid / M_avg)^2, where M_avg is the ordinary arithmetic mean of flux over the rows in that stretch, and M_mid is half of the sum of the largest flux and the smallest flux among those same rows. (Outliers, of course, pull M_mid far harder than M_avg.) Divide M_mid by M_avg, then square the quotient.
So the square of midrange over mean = 1.01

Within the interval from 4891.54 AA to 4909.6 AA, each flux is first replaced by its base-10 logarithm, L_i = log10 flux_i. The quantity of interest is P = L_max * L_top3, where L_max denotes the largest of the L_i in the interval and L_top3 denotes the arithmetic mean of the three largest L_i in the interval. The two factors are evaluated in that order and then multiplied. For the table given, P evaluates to 1.81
